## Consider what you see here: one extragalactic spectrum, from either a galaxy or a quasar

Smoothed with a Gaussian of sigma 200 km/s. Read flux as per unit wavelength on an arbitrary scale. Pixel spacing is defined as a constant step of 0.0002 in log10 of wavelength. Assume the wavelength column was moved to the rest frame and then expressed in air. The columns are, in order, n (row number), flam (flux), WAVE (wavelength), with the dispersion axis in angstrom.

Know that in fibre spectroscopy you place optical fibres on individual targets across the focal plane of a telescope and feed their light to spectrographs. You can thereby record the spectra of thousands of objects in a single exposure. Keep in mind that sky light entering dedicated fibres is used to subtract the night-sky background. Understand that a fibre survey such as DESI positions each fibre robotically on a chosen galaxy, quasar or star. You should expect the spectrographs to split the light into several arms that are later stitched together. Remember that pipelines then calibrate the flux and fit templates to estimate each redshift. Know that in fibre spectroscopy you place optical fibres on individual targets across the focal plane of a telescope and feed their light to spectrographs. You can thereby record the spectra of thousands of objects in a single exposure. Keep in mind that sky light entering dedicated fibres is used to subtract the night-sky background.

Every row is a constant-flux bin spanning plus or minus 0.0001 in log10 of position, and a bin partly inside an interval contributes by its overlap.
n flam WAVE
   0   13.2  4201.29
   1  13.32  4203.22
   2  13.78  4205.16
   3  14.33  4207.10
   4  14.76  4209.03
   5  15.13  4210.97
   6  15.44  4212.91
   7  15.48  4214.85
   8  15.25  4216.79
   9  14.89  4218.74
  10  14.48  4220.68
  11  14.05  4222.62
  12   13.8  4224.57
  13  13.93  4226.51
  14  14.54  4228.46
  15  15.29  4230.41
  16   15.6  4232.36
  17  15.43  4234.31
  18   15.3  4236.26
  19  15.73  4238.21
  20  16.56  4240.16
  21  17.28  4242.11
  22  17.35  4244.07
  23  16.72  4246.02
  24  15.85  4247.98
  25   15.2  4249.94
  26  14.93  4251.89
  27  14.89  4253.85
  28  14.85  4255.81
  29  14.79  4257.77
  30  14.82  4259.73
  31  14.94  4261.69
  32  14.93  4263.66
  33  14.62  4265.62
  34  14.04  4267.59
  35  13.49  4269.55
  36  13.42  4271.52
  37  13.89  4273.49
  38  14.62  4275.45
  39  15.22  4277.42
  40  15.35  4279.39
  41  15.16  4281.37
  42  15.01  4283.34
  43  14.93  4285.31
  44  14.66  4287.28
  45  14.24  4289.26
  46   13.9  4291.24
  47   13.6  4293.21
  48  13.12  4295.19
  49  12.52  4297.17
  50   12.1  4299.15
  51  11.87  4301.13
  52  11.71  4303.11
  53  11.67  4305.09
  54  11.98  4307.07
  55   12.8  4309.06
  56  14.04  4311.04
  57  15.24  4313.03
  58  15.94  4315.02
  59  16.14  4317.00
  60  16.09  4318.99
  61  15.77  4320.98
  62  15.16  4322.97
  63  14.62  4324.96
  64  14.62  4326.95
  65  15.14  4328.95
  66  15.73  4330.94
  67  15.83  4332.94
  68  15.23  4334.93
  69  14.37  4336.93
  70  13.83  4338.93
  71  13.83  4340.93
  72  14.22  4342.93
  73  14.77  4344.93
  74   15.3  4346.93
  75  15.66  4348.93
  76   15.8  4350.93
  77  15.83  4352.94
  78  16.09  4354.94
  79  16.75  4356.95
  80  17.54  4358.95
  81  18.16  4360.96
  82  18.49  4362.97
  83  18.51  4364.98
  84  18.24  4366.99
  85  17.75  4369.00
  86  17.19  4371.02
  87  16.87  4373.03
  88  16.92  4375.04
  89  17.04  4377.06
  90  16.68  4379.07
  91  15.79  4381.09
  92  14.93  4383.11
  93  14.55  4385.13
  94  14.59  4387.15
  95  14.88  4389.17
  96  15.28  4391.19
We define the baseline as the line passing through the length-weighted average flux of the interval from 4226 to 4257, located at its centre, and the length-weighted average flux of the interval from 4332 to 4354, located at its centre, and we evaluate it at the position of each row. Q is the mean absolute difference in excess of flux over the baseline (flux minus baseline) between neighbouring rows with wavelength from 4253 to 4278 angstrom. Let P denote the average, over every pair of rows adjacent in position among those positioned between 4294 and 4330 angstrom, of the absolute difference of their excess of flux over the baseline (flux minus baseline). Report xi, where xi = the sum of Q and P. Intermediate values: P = 0.47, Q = 0.30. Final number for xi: 0.76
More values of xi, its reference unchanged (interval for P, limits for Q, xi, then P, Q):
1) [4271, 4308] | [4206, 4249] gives 0.73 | 0.32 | 0.41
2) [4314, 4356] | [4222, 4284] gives 0.71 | 0.36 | 0.35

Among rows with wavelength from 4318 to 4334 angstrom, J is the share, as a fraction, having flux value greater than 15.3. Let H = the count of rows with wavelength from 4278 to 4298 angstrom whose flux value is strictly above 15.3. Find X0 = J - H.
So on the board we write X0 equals -0.5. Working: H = 1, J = 0.5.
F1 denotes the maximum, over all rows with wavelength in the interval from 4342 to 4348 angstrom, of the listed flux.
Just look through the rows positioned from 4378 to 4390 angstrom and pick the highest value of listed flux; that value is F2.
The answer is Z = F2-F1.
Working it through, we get 1.4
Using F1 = 15.3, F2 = 16.68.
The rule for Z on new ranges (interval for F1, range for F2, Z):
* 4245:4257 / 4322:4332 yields -1.0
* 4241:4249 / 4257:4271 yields -2.4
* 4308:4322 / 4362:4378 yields 2.4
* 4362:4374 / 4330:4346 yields -2.7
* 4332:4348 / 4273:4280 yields -0.5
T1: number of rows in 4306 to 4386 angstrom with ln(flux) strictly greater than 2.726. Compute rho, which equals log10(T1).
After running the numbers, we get 1.38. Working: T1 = 24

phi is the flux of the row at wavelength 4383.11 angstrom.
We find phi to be 14.93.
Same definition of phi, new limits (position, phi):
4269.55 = 13.49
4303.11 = 11.71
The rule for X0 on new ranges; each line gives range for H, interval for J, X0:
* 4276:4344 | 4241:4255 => -6.4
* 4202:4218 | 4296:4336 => -1.7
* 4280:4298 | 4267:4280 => 0.1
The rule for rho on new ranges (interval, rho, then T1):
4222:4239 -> 0.70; 5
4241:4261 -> 0.60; 4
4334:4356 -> 0.70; 5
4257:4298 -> 0.00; 1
